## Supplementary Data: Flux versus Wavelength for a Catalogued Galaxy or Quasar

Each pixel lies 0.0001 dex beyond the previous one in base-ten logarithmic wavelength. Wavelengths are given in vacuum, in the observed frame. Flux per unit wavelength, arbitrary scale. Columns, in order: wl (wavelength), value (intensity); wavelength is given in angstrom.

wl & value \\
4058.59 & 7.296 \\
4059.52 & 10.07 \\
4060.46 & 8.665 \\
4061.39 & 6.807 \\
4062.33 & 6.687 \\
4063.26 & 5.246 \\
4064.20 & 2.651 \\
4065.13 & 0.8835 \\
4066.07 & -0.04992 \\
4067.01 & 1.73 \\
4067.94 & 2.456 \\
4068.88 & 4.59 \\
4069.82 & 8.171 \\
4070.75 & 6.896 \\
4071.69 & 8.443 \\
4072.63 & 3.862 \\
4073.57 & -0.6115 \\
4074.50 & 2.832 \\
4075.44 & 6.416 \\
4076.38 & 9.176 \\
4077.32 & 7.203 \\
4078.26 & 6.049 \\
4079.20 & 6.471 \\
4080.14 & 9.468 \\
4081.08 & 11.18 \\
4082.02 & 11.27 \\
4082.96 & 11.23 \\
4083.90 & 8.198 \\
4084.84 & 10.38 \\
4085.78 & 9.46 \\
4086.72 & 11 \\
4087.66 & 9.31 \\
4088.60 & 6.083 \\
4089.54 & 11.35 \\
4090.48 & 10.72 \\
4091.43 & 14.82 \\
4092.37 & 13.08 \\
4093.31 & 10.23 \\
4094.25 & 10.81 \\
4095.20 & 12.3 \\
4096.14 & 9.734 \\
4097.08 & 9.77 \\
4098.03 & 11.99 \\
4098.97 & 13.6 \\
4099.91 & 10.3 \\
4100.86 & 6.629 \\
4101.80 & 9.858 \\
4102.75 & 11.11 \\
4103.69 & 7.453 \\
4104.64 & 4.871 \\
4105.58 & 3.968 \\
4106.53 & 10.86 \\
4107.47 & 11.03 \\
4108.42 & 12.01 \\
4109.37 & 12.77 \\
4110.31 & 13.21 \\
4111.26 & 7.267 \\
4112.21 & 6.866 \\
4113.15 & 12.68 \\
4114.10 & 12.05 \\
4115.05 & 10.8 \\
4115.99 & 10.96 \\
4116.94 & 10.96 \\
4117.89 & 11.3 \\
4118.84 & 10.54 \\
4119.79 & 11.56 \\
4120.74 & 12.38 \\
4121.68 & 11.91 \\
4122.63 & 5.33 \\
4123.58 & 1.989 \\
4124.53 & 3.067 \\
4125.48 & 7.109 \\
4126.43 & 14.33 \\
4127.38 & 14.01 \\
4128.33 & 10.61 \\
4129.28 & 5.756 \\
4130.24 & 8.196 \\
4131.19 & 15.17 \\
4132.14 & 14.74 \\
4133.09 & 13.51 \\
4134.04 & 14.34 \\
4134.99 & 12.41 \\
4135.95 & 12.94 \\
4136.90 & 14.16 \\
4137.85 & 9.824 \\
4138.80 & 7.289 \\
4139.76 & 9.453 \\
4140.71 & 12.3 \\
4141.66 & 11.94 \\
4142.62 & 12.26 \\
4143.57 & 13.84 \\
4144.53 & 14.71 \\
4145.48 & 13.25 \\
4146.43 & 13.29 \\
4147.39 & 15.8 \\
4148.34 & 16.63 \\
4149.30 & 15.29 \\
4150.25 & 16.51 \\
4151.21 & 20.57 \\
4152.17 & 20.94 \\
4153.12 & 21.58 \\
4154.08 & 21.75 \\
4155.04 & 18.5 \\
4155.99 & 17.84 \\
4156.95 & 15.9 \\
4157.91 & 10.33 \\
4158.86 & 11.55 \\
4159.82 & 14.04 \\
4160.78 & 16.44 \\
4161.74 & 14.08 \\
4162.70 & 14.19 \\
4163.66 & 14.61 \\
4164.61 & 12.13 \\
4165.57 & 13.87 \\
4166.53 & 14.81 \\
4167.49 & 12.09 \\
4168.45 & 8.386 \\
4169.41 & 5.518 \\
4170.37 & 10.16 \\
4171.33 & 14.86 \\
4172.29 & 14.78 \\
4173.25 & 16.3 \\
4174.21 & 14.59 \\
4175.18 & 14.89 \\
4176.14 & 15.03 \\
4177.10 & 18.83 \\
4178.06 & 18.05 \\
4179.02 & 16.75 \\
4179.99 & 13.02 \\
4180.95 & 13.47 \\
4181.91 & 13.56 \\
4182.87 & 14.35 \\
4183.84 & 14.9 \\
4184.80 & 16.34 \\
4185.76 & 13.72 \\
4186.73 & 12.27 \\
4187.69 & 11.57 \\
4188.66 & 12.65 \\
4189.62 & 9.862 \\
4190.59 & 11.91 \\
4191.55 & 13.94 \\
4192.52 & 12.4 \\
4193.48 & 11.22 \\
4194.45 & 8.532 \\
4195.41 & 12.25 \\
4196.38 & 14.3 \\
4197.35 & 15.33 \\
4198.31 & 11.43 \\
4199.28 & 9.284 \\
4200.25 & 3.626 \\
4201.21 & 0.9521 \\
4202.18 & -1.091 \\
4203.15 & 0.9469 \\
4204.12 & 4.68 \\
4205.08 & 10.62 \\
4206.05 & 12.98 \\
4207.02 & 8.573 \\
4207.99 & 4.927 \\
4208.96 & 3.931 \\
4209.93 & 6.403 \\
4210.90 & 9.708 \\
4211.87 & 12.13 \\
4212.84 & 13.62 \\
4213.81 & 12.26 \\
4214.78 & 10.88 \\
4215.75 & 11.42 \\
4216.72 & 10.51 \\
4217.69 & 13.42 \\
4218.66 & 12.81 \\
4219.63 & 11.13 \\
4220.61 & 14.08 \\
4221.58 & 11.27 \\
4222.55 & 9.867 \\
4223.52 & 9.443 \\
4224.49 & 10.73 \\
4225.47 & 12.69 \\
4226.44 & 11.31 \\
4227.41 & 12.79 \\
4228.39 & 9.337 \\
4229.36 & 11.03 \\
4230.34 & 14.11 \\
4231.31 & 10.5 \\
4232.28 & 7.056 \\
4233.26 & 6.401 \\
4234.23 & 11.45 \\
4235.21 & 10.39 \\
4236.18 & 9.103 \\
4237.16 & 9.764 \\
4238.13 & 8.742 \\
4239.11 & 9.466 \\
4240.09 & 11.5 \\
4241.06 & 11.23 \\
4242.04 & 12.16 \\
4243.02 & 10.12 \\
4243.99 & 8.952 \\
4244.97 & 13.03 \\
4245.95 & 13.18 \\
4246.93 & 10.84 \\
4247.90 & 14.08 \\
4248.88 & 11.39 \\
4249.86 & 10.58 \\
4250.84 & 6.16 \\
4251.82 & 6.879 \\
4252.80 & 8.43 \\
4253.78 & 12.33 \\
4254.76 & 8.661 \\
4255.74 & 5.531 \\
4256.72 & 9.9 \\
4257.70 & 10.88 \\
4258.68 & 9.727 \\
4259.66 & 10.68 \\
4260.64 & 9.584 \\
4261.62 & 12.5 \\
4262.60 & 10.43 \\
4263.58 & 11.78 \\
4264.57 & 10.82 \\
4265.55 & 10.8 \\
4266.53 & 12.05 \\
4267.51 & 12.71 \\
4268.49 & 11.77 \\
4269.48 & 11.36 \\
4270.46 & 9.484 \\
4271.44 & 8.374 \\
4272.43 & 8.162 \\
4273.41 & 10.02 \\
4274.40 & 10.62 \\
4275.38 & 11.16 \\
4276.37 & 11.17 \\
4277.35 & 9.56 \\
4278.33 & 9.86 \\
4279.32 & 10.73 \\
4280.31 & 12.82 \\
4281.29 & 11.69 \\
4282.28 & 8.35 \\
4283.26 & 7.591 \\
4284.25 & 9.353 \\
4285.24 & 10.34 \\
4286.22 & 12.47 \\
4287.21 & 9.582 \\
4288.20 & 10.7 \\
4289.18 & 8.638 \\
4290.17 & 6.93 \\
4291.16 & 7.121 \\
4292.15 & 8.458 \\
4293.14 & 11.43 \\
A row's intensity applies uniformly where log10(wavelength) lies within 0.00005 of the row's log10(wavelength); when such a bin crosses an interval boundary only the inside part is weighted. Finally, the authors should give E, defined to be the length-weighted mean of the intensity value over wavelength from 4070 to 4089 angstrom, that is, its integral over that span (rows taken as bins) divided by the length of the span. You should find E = 7.7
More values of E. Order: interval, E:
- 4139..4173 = 14.4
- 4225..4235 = 10.7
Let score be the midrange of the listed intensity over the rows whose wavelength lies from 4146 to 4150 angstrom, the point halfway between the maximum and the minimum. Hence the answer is 15.0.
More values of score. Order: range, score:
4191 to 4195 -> 11.2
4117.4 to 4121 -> 11.5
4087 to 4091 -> 8.7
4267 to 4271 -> 11.1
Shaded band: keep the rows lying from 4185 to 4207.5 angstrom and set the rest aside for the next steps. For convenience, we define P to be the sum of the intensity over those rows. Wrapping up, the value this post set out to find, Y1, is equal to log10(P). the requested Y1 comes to 2.346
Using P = 222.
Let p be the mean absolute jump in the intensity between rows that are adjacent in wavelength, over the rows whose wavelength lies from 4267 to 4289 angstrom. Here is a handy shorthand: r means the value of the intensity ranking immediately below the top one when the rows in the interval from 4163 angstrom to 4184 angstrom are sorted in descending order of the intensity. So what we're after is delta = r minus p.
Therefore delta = 16.8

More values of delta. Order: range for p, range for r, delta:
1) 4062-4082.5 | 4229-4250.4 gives 11.9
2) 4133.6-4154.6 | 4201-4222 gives 12.1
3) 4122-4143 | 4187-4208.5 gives 11.8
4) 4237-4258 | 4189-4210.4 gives 12.2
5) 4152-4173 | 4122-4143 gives 12.6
